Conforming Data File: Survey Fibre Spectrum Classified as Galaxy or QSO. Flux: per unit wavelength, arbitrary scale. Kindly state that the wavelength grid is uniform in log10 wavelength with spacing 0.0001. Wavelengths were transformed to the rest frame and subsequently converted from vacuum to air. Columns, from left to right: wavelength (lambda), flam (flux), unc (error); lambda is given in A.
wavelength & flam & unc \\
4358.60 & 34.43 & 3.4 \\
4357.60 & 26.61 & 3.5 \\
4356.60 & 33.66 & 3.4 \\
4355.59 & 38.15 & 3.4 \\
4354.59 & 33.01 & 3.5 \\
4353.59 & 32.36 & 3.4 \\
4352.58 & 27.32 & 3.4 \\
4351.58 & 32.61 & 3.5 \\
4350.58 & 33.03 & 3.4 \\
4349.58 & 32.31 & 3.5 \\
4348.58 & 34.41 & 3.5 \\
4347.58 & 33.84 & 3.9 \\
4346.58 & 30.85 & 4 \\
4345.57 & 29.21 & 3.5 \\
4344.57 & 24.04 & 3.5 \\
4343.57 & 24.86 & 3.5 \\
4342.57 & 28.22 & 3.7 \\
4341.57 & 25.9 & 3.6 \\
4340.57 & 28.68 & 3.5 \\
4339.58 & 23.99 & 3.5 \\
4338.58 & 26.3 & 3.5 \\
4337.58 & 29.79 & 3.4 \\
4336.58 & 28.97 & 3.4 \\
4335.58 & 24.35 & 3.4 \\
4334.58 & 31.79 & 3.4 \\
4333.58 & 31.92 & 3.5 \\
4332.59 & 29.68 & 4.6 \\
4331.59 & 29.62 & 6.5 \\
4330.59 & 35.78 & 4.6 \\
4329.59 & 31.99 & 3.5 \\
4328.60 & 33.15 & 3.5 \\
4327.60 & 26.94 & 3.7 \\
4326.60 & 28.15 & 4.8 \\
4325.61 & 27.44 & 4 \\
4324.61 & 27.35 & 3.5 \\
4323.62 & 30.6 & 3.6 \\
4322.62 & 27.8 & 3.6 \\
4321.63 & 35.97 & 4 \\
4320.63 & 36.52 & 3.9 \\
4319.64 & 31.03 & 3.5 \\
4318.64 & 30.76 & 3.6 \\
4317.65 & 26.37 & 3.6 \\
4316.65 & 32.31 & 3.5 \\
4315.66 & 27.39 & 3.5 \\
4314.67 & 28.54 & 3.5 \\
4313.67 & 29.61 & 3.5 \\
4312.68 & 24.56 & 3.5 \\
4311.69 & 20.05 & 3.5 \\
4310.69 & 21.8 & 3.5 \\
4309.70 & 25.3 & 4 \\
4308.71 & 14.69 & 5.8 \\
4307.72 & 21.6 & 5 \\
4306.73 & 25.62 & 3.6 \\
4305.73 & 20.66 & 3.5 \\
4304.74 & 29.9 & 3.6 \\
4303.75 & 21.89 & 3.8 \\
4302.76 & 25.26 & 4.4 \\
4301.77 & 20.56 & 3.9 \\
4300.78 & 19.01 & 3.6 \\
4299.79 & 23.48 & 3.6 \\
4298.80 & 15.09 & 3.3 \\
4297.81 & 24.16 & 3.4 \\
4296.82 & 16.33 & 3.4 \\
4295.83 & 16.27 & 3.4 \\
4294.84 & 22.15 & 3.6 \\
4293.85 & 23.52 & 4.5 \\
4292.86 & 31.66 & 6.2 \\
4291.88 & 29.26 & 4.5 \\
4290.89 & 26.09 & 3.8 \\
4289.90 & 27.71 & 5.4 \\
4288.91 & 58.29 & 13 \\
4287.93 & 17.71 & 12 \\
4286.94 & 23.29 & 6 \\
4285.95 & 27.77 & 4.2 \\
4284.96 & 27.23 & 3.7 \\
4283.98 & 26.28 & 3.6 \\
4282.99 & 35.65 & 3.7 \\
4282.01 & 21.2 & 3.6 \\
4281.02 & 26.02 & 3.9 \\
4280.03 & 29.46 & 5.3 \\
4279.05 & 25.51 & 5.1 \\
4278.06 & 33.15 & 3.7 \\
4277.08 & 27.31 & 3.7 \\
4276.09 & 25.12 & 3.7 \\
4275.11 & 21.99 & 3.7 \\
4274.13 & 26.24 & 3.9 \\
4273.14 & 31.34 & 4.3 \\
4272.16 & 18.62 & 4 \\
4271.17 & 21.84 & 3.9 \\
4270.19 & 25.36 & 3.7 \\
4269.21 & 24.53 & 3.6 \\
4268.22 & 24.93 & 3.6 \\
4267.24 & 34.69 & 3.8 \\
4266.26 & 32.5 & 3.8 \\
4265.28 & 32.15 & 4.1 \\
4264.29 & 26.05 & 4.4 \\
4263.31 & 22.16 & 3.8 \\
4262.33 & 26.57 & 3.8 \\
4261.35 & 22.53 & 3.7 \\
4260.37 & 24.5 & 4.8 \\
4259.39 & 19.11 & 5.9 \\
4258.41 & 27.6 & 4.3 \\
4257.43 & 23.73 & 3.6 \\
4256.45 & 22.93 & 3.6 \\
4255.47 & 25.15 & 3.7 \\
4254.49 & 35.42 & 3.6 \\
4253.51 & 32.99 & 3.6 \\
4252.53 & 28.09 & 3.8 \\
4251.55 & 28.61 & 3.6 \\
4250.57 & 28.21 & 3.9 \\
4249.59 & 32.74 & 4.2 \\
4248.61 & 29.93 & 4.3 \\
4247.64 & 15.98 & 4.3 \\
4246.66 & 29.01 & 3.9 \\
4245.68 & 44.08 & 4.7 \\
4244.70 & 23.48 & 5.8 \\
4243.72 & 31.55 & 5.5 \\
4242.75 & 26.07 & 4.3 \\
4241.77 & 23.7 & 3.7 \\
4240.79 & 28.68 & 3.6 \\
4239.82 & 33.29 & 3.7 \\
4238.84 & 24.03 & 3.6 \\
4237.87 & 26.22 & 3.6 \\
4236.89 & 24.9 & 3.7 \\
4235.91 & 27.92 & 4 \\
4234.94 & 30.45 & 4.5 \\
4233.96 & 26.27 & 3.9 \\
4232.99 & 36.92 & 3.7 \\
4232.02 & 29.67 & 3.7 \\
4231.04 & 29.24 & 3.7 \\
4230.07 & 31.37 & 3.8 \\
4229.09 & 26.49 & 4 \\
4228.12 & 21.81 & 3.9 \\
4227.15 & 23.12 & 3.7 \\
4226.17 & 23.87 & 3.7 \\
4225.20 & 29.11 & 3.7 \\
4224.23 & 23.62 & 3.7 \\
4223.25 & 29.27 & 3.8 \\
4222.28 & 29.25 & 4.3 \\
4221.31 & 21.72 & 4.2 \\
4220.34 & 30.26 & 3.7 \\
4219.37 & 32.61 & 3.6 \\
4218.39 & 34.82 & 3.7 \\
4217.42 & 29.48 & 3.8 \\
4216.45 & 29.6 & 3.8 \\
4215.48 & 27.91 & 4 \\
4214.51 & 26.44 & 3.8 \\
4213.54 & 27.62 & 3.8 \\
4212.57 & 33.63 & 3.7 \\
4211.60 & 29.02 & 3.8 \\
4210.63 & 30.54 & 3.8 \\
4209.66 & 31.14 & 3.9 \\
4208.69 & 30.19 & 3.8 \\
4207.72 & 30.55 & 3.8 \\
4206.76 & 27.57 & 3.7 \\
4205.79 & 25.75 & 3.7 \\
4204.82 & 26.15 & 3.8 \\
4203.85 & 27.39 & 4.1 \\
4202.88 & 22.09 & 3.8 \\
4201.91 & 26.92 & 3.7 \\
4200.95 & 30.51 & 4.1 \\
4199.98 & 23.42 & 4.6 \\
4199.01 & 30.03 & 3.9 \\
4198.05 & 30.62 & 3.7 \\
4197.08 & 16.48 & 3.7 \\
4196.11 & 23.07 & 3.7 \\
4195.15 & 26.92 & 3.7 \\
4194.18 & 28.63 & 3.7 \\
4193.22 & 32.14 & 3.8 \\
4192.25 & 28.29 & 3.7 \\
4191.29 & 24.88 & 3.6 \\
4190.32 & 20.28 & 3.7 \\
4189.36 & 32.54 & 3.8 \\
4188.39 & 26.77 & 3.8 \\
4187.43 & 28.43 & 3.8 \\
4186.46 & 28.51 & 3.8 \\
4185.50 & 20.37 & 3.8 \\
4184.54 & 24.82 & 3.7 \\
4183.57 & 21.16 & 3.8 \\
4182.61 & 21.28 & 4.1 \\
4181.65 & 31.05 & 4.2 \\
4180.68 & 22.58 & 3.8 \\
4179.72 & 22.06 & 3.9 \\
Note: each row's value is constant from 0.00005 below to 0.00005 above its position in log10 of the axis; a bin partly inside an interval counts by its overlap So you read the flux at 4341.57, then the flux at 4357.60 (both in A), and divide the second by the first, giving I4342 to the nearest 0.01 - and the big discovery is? 1.03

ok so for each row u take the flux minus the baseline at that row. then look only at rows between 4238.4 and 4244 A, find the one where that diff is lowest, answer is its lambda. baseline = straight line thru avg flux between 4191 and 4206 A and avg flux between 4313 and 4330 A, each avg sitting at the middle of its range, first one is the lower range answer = 4241.77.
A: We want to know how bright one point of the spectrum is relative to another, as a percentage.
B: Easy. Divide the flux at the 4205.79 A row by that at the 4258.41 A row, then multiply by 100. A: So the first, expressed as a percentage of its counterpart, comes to 93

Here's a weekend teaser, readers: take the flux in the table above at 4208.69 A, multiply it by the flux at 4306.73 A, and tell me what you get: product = 773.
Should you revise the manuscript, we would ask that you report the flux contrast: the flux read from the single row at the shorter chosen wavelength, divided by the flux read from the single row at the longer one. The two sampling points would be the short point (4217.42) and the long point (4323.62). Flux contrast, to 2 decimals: 0.96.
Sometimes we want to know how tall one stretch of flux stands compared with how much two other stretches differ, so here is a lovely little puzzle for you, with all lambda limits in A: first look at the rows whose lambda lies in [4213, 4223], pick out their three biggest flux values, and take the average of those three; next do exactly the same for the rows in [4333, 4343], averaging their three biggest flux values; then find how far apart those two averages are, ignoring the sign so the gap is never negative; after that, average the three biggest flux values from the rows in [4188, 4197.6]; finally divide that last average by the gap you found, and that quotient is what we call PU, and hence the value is 22.3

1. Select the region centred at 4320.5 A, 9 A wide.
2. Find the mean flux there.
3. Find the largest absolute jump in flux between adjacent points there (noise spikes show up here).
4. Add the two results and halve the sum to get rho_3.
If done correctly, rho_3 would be 19.6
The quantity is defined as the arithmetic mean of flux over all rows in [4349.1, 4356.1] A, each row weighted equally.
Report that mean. 33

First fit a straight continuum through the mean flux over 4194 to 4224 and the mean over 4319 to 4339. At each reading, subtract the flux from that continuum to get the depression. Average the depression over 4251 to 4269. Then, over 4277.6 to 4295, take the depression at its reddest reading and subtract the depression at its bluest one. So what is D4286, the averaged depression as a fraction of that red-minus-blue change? 0.16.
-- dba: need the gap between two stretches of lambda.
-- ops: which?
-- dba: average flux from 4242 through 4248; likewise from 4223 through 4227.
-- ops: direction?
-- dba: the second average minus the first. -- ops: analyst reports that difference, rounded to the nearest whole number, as -2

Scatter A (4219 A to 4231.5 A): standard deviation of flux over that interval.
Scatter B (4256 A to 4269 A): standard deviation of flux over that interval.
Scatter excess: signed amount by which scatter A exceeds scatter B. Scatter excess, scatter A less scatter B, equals -0.8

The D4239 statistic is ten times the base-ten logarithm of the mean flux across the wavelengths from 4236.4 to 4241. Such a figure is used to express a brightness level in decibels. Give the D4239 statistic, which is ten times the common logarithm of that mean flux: 14.4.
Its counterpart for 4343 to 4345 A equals 13.9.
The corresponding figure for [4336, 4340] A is 14.4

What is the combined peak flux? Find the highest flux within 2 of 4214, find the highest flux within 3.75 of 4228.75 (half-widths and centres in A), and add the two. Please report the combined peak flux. 65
